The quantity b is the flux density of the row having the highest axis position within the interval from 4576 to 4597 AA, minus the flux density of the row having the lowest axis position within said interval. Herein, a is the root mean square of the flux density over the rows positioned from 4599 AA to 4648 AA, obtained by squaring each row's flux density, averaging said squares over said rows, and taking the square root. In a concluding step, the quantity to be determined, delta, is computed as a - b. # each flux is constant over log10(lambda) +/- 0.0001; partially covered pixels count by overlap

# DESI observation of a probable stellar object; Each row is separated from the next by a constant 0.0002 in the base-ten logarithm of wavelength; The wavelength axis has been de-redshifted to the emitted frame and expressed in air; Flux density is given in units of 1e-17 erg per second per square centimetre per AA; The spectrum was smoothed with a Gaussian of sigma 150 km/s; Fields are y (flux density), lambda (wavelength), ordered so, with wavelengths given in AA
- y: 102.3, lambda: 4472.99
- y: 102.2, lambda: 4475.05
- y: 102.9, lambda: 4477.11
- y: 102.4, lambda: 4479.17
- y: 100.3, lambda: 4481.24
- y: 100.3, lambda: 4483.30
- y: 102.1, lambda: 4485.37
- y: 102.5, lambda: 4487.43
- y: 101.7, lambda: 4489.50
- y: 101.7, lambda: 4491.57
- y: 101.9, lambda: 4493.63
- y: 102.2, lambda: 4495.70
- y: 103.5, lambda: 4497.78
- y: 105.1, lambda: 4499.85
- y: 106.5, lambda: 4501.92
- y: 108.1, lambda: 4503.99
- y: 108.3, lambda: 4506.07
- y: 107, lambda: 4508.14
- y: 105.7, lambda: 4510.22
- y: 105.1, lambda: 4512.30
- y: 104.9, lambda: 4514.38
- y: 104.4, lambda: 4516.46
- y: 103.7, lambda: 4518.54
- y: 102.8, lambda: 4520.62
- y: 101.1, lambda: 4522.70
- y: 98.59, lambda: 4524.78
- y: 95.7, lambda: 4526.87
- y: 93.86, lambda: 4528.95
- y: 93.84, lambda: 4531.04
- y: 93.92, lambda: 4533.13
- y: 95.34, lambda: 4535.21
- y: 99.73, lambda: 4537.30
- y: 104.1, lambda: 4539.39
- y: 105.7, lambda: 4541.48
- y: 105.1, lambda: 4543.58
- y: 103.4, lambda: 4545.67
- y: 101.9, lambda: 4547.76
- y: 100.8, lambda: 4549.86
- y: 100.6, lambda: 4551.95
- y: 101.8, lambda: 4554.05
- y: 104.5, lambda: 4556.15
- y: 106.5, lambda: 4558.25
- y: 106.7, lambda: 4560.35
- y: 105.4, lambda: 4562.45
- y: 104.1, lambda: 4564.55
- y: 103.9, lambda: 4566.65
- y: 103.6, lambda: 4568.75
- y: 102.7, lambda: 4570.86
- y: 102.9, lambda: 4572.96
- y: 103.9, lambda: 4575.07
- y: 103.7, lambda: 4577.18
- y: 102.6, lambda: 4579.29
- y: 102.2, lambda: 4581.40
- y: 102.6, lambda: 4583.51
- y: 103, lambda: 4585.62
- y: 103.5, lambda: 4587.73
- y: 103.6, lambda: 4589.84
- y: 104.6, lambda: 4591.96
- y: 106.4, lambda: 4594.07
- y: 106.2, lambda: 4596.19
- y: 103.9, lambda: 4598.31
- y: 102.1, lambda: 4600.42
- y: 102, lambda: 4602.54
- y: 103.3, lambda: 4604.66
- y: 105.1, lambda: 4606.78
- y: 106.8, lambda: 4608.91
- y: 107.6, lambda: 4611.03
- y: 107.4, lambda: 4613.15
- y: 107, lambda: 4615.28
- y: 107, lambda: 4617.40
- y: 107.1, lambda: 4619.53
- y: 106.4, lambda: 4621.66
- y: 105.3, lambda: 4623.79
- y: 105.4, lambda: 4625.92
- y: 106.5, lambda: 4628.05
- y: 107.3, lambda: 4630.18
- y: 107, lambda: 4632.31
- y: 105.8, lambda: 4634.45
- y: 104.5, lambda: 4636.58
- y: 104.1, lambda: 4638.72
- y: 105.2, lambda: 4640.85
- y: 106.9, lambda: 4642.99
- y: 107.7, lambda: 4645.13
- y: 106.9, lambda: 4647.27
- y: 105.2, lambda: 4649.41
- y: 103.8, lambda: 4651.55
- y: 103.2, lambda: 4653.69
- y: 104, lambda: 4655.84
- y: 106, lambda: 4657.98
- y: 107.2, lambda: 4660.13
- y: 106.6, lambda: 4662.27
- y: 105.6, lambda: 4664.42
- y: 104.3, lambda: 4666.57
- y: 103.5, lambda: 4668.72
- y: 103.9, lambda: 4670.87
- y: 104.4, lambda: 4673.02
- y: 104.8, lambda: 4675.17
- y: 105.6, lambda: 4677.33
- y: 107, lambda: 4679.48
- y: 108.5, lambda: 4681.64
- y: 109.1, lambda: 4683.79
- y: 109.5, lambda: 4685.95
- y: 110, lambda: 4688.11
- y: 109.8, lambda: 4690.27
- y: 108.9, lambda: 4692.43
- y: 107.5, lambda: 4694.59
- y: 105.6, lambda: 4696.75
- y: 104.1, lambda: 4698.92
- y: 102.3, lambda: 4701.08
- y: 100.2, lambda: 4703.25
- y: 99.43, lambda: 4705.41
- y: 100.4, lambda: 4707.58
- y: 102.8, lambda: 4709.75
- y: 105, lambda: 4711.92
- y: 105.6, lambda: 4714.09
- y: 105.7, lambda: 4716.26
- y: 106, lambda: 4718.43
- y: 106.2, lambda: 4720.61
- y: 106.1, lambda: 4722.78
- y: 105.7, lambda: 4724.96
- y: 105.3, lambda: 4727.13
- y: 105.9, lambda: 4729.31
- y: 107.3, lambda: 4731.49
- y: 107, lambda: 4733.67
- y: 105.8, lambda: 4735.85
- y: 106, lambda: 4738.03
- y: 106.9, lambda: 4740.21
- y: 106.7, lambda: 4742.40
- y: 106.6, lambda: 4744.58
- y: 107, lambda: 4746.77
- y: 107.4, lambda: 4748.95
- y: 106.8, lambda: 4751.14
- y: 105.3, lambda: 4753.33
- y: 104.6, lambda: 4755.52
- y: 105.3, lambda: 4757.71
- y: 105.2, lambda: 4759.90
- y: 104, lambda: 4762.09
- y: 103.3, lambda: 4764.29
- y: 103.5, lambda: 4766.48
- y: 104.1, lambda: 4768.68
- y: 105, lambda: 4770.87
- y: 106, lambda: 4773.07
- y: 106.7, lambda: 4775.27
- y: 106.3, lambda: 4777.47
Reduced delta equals 103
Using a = 106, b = 2.5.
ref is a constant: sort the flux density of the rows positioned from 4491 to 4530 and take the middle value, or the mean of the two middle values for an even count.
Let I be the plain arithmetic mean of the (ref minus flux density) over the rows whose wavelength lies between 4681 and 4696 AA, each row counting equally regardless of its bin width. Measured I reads -5.3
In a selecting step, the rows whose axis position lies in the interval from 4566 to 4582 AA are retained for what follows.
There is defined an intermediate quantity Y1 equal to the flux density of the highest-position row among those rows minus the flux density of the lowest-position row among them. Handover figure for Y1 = -2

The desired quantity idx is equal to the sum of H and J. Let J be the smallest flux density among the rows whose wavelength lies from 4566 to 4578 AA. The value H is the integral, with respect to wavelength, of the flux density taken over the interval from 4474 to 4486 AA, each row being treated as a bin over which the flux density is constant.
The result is 1323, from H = 1220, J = 102.7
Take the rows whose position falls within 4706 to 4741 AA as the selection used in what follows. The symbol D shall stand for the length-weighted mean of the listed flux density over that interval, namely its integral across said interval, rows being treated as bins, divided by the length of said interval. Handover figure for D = 105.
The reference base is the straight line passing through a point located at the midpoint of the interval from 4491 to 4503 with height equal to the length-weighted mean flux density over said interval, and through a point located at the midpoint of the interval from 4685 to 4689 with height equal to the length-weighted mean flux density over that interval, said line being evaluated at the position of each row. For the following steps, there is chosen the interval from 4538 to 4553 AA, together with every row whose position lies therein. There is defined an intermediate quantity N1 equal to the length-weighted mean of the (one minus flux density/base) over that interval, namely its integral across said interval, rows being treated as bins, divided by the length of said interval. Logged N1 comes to 0.021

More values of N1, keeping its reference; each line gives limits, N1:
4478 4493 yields 0.016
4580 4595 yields 0.027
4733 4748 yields 0.043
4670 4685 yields 0.029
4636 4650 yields 0.023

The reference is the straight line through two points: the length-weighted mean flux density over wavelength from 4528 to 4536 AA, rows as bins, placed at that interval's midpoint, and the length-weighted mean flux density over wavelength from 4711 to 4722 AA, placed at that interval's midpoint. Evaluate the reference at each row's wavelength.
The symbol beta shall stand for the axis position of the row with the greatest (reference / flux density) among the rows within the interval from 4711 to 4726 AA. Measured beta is 4724.96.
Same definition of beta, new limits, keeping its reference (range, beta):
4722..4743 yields 4735.85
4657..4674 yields 4668.72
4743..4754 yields 4753.33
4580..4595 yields 4581.40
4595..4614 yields 4602.54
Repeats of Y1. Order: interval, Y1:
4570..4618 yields 4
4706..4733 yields 7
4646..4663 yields 0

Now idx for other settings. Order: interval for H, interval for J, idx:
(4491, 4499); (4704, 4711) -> 919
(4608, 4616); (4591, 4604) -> 960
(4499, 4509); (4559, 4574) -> 1174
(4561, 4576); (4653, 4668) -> 1662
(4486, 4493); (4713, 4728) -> 820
